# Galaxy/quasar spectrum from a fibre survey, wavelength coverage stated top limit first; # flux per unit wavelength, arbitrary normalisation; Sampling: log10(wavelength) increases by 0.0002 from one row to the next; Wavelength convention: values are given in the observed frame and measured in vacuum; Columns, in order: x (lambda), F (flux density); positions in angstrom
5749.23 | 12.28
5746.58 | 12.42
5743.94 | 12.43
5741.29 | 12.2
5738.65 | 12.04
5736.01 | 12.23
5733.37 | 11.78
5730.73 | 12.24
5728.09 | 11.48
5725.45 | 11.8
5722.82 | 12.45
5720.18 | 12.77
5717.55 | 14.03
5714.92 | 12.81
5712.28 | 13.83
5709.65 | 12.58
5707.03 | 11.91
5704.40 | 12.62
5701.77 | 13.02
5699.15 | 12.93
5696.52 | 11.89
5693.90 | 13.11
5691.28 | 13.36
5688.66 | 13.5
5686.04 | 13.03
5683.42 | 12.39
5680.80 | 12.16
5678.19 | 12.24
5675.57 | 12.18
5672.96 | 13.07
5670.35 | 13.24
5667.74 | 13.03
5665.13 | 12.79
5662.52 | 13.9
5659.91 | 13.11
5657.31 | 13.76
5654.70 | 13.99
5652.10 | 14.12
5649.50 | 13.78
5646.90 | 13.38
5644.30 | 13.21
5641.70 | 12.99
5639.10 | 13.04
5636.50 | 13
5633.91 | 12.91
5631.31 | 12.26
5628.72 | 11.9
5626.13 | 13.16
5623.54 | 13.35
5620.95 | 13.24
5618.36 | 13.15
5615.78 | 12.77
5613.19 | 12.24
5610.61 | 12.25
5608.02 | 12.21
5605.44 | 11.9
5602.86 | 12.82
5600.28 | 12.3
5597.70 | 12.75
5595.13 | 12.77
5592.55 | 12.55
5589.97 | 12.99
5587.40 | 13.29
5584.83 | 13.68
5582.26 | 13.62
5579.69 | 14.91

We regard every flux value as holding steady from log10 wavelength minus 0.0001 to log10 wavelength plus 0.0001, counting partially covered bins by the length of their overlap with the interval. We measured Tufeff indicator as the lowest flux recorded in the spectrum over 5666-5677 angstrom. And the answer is 12.18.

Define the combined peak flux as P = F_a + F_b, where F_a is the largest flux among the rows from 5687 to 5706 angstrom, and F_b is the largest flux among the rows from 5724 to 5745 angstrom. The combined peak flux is 25.9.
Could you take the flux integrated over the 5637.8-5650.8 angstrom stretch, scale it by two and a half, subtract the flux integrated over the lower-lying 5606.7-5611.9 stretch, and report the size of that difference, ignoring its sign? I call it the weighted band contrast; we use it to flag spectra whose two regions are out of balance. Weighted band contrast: 368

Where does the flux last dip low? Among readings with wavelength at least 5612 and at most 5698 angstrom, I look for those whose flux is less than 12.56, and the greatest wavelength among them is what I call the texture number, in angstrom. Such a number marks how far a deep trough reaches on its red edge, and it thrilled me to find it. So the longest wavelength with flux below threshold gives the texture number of 5696.52 angstrom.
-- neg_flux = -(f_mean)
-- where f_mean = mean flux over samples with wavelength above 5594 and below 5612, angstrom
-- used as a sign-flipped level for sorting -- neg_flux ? -12.43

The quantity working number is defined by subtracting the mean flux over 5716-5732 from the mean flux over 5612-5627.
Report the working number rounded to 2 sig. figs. 0.52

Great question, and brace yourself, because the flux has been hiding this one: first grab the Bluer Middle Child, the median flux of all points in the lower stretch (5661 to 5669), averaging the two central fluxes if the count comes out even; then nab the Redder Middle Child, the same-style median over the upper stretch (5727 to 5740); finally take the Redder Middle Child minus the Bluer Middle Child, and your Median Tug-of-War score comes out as -0.99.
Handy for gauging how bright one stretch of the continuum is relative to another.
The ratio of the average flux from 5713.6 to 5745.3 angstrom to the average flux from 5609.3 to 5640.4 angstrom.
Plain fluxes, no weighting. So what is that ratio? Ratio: 0.97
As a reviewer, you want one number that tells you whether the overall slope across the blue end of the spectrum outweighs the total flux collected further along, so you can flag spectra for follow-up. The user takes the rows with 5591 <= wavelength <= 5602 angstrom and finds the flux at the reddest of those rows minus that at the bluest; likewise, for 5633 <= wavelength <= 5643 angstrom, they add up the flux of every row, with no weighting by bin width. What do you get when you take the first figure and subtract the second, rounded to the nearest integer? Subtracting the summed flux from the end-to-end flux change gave -52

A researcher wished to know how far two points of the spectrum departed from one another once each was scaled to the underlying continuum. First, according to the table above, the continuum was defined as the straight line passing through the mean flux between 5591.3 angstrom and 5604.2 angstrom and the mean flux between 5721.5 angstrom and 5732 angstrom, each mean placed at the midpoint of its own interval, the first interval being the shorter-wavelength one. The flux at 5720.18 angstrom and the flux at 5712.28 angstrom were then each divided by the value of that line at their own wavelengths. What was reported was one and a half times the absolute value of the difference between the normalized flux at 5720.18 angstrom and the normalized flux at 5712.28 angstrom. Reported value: 0.13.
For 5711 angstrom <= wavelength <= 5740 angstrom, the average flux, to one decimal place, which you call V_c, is 12.5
